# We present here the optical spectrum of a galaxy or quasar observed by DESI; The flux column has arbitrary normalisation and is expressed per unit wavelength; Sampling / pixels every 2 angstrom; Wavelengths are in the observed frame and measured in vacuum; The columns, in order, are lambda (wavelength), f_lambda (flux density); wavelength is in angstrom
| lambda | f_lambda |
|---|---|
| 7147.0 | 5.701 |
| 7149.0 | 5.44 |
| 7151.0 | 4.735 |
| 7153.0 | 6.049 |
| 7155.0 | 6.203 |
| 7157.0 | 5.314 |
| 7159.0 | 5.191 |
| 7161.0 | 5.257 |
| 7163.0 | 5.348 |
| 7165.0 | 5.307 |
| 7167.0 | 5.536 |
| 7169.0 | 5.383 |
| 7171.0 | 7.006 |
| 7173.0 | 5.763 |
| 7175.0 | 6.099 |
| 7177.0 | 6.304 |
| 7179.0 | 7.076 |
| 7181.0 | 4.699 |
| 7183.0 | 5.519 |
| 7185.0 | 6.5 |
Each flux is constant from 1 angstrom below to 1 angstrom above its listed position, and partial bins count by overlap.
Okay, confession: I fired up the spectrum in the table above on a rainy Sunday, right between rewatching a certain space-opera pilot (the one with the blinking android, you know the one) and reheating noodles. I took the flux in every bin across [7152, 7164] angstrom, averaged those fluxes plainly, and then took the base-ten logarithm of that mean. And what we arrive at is 0.75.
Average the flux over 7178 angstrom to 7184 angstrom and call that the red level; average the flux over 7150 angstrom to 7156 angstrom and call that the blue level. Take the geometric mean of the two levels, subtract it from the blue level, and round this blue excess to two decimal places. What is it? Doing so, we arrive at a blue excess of -0.05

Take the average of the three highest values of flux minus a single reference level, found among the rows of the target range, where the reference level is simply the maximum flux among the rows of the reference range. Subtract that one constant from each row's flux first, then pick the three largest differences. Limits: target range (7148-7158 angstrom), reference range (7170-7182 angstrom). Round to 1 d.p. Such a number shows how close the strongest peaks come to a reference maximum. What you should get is -1.2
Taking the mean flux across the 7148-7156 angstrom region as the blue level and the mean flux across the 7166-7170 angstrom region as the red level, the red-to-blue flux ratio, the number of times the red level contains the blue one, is 0.97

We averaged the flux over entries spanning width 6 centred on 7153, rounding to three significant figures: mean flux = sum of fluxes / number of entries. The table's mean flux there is 5.66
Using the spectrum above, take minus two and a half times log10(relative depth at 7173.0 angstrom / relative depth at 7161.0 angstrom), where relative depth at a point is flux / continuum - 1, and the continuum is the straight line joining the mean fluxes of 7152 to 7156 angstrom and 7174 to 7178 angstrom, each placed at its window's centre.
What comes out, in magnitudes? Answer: 0.81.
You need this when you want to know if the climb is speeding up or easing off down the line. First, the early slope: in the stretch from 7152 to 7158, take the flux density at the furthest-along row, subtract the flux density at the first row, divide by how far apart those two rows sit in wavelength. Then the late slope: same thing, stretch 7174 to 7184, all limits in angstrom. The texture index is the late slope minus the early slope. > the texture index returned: 0.111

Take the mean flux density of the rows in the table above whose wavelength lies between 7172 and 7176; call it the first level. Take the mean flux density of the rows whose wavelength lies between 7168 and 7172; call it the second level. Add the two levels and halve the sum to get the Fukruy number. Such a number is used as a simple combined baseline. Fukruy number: 6.06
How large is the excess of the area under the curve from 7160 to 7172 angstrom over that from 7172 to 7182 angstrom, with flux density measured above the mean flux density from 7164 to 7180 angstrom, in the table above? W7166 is -4.3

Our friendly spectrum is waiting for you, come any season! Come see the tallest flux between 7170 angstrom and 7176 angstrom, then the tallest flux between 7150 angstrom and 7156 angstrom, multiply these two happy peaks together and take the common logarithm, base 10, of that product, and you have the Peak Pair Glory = 1.64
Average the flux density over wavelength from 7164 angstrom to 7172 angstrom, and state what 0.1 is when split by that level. 0.0172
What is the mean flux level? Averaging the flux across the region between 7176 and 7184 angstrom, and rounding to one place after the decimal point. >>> 5.9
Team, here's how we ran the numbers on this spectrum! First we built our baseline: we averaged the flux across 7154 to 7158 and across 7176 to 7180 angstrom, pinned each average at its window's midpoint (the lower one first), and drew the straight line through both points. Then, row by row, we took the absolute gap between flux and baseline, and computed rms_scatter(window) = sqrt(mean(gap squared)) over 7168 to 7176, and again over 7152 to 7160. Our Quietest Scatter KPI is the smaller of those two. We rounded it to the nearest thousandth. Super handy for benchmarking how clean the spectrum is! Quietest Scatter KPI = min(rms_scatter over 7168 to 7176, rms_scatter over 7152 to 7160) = 0.532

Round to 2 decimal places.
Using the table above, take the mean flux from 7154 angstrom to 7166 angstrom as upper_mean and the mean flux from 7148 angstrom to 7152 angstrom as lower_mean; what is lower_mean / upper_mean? 0.94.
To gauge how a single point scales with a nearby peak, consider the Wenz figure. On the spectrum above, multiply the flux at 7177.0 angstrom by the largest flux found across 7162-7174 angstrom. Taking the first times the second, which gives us 44.2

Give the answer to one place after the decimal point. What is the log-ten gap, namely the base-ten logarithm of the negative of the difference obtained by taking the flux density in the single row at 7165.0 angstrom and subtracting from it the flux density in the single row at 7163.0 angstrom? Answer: -1.4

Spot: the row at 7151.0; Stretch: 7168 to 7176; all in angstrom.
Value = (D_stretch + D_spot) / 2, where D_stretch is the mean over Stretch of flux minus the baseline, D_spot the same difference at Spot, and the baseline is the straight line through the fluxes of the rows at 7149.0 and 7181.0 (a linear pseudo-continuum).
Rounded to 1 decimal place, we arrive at 0.2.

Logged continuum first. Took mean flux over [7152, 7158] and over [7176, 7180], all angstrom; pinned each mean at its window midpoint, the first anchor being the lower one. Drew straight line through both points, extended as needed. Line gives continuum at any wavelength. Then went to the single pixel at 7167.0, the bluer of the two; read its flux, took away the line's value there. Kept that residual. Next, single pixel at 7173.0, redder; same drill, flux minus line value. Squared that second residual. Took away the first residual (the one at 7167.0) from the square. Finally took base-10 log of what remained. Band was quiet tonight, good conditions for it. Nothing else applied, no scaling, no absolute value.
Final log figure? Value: 0.12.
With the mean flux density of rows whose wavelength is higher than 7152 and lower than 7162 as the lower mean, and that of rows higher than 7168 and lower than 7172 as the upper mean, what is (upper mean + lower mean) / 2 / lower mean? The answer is 1.05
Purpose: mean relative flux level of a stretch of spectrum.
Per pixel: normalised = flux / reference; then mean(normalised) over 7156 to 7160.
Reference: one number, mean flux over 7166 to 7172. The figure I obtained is 0.88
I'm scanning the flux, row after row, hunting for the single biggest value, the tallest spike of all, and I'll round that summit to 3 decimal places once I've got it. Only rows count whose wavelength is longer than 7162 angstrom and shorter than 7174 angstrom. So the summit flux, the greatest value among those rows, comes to 7.006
